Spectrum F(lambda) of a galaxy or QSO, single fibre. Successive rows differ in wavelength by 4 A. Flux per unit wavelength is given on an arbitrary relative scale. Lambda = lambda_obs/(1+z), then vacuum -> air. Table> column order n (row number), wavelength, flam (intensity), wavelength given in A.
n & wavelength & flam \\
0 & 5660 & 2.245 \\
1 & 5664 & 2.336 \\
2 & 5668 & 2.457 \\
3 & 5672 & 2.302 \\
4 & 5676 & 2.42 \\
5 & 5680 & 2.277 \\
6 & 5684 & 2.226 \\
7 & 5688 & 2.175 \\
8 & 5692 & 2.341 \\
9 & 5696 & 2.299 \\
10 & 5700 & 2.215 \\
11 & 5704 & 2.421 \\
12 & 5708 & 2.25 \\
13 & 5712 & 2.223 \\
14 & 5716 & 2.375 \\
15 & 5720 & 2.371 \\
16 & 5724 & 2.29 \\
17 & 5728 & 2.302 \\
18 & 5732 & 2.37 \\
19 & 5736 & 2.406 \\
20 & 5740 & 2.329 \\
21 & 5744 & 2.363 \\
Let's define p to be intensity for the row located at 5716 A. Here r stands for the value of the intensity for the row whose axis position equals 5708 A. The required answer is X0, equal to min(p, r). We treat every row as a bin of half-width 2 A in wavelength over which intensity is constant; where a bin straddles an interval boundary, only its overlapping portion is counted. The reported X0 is 2.25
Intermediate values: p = 2.375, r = 2.25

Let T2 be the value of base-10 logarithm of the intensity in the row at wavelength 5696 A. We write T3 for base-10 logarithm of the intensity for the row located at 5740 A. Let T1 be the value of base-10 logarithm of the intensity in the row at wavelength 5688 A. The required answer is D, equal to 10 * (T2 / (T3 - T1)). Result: 122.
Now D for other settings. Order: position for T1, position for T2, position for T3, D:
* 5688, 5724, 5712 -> 380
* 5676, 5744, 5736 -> -1482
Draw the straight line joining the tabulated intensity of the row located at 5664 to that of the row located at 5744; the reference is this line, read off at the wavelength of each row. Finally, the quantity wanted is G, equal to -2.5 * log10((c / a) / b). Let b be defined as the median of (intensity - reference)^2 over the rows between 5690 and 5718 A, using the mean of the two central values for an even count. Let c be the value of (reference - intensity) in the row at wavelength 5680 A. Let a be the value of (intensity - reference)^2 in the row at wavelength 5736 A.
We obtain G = -9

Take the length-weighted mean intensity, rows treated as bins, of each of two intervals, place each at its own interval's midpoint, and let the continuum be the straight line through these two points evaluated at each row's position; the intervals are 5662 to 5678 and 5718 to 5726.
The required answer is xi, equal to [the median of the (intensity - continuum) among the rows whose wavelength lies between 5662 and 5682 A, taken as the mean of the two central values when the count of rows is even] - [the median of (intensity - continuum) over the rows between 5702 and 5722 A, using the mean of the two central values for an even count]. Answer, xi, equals -0.09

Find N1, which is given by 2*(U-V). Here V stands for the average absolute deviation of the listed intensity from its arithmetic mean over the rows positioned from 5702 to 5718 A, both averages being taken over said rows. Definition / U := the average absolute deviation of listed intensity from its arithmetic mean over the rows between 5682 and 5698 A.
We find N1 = -0.042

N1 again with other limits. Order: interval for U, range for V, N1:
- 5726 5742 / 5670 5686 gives -0.041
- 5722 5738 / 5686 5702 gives -0.033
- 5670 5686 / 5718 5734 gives 0.039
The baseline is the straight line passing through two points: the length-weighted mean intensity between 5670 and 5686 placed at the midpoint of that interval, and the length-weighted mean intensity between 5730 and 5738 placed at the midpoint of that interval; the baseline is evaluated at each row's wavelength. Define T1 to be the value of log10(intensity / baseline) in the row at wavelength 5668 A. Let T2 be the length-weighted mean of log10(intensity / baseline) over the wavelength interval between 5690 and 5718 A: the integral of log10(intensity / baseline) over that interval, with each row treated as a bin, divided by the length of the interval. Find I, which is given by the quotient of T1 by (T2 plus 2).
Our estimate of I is 0.015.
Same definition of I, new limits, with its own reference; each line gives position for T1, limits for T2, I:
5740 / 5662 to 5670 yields -0.006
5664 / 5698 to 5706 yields 0.005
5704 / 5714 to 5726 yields 0.007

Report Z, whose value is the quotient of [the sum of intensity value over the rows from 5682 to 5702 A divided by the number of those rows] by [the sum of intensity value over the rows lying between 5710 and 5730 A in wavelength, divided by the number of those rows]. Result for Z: 0.97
